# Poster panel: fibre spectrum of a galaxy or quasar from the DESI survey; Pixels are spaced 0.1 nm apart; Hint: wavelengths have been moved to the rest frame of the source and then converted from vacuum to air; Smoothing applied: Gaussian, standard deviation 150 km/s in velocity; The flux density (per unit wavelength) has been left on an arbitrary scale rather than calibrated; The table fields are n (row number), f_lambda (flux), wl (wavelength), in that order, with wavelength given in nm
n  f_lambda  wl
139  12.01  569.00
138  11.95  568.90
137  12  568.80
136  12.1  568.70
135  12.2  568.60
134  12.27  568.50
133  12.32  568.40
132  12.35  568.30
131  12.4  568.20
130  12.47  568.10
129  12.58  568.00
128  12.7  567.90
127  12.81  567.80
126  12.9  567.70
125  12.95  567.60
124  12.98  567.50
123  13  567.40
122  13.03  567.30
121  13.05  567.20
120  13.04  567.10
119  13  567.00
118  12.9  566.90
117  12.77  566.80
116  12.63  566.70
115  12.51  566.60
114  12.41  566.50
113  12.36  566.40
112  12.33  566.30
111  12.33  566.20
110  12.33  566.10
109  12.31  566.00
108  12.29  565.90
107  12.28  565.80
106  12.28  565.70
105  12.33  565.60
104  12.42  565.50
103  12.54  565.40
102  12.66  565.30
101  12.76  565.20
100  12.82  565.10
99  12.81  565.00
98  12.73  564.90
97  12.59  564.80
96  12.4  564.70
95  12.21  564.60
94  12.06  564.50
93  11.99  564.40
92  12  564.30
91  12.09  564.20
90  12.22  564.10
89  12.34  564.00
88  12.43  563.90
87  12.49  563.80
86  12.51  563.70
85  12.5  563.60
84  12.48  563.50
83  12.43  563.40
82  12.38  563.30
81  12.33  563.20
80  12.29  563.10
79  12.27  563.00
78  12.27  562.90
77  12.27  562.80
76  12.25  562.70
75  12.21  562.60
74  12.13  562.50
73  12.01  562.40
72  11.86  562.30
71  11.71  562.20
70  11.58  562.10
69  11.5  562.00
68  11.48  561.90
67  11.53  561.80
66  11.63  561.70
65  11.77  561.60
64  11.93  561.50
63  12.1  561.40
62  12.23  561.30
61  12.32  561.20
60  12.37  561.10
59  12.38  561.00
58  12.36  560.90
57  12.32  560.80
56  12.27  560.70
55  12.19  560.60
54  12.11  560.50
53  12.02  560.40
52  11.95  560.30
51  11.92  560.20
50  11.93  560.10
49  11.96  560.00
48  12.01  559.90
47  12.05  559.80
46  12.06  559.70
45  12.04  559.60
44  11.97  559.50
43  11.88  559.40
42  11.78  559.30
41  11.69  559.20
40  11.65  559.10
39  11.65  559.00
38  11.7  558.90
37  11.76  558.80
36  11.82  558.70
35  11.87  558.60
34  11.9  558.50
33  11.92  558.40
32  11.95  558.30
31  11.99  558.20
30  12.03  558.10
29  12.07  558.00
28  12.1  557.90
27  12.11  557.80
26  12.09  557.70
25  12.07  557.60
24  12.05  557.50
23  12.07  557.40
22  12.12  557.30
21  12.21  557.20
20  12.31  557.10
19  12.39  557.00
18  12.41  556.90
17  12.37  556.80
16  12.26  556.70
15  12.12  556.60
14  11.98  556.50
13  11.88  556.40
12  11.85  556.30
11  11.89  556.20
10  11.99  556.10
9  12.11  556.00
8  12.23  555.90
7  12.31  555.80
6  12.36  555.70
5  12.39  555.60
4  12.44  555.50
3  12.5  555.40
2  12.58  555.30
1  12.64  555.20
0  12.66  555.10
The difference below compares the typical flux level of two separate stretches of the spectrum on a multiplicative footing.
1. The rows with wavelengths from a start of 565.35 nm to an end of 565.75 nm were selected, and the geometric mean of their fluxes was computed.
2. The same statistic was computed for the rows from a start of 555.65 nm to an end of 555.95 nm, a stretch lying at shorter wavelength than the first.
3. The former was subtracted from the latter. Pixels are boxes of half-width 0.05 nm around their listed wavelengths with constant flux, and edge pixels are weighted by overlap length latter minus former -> -0.1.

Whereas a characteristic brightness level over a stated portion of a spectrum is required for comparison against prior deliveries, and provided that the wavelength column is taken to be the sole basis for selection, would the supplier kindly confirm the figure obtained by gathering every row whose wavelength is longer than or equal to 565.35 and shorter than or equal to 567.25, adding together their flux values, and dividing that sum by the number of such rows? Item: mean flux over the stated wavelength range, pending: 12.5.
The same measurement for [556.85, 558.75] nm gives 12.1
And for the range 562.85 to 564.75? 12.3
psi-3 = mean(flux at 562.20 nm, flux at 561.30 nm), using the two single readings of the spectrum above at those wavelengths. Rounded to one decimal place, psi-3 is 12.0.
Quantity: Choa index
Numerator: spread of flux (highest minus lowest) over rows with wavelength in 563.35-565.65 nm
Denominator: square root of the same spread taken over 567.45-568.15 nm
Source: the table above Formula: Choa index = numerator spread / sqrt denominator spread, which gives 1.2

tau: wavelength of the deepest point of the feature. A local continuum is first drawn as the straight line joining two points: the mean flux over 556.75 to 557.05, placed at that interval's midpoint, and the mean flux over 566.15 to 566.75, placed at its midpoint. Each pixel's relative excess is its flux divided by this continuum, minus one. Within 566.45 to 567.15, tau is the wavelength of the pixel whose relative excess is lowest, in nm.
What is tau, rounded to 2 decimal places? 566.50 nm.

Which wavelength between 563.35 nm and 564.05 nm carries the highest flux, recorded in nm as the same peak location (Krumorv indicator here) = 563.70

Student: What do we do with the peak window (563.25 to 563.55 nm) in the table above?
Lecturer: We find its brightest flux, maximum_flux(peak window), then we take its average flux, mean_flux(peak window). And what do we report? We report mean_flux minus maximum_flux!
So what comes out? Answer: -0.050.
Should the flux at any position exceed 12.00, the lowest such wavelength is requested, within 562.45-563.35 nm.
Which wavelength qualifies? 562.50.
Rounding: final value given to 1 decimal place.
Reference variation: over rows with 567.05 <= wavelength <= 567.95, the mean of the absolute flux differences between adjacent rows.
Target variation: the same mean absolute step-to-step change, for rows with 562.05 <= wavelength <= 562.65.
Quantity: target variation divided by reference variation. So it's 2.8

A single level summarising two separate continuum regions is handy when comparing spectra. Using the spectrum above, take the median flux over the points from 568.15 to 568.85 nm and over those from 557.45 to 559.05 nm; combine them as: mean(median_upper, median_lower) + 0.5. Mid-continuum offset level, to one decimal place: 12.6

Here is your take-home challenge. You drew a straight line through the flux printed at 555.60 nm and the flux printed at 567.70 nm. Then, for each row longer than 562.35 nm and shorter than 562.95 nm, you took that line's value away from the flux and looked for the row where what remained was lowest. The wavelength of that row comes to 562.40 nm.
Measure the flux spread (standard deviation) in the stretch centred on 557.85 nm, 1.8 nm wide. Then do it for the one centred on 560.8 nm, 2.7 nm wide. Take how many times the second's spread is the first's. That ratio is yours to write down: 1.9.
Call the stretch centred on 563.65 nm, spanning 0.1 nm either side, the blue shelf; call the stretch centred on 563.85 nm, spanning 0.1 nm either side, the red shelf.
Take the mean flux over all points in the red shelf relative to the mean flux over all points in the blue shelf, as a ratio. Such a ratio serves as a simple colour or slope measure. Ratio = 1.00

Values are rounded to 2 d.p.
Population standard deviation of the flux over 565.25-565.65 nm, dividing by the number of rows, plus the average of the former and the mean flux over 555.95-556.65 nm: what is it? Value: 6.17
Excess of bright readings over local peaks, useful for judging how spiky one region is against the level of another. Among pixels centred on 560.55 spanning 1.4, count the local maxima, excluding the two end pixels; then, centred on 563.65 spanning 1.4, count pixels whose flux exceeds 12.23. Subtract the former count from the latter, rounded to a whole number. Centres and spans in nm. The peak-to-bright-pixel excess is 10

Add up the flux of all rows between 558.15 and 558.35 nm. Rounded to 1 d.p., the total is 23.9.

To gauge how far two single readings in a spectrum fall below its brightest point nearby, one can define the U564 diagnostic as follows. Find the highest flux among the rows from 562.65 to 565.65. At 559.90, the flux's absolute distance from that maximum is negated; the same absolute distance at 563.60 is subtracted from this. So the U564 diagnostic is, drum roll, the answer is -1.1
